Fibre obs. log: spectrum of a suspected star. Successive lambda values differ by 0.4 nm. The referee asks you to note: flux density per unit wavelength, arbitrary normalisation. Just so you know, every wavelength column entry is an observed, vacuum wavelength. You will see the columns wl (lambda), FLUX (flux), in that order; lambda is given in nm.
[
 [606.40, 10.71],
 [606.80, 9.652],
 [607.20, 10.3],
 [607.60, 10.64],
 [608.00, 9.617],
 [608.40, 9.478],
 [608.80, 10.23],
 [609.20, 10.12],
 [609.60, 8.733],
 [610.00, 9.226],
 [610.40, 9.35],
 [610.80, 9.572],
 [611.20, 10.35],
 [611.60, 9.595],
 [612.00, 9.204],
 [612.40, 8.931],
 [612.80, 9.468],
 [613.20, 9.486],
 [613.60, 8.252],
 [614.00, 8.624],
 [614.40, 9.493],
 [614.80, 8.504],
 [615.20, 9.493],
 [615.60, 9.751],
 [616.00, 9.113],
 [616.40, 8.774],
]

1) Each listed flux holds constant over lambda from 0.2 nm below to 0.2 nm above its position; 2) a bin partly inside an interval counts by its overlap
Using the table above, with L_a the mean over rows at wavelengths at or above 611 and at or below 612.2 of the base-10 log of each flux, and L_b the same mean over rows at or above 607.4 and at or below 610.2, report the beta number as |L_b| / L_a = 1.00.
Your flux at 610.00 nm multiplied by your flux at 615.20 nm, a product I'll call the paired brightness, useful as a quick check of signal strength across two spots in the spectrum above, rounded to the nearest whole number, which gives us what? 88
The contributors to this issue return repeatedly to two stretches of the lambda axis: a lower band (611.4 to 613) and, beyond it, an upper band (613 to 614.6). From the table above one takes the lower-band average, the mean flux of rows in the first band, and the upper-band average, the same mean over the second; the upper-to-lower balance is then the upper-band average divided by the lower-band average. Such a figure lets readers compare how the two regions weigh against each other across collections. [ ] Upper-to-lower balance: 0.96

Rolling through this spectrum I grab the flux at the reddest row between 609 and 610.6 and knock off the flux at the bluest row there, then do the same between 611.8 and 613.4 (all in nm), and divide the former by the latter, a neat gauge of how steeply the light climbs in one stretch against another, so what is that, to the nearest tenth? -2.7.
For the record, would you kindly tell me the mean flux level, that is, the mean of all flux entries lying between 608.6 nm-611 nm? 9.54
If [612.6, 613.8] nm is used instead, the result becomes 9.07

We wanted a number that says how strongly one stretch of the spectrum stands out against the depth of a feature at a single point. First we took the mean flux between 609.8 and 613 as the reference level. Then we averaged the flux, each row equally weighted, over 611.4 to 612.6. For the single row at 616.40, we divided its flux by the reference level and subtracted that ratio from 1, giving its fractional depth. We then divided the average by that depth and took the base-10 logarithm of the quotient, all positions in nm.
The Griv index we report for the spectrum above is 2.1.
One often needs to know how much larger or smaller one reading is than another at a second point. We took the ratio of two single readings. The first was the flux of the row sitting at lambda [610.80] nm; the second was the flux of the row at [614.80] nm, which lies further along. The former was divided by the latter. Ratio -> 1.13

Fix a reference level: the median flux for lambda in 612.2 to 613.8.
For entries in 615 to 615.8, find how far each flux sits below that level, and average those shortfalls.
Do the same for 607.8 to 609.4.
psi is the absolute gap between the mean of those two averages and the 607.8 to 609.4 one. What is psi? 0.12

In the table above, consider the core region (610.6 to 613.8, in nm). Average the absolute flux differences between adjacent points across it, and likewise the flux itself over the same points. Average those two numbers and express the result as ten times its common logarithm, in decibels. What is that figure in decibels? 6.96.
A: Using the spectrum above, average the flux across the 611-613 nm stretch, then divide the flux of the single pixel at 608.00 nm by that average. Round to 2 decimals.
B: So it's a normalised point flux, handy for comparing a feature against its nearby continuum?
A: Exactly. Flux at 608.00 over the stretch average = 1.01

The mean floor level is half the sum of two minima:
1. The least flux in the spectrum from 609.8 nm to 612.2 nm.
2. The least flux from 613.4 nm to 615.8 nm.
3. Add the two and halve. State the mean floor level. 8.73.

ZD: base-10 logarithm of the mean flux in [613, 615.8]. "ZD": 0.958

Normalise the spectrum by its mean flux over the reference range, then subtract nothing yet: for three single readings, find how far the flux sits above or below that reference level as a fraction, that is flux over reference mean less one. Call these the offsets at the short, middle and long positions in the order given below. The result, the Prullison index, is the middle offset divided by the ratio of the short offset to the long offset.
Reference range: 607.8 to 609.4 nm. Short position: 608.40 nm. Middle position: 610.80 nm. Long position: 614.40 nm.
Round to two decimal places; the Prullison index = -0.03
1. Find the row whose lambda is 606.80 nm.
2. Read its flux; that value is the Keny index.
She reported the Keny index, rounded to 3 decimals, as 9.652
